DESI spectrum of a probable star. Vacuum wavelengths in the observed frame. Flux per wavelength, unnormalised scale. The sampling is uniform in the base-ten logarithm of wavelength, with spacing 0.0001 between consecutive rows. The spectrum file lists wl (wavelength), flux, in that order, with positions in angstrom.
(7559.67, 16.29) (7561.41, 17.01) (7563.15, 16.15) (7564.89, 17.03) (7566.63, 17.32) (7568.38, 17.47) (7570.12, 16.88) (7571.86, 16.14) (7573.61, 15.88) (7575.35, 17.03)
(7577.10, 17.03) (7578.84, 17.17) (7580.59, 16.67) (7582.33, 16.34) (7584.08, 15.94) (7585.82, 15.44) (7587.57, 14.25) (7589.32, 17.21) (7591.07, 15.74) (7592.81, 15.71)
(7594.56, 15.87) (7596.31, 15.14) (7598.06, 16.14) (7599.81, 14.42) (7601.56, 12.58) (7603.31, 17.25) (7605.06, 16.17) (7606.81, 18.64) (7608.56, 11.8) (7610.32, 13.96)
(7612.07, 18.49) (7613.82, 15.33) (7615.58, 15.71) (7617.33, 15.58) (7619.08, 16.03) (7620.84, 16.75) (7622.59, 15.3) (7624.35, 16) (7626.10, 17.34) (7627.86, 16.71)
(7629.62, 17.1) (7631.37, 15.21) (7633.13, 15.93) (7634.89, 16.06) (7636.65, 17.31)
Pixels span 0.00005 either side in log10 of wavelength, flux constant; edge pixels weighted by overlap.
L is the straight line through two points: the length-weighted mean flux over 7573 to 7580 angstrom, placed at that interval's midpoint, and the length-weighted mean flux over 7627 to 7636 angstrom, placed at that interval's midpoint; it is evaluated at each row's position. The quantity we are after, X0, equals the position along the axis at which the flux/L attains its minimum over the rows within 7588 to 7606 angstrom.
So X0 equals 7601.56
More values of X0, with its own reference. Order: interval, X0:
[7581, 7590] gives 7587.57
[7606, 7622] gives 7608.56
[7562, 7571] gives 7563.15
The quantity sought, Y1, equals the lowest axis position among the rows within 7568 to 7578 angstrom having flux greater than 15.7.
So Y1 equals 7568.38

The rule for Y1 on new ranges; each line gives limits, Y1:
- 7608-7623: 7612.07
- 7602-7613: 7603.31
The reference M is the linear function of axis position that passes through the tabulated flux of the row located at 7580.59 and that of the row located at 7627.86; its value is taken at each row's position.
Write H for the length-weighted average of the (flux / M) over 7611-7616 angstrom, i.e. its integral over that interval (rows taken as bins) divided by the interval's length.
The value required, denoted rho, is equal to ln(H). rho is -0.013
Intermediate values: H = 0.987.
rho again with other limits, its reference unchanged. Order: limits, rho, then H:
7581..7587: -0.048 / 0.953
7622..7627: -0.027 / 0.973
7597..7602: -0.136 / 0.873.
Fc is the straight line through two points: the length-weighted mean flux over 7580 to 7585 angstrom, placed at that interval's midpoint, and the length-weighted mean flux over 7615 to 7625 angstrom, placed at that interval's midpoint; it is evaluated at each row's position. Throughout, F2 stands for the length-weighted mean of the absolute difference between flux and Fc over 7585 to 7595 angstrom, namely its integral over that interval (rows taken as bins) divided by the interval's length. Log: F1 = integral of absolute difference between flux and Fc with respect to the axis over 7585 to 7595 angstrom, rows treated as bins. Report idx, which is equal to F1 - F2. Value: 7.9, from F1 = 9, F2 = 0.9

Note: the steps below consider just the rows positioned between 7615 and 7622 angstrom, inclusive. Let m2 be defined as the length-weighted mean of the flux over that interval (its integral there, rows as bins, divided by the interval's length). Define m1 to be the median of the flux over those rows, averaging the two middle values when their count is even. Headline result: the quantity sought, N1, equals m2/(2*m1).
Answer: 0.505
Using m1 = 15.9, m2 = 16.0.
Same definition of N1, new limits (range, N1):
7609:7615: 0.509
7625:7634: 0.492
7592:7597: 0.496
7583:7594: 0.500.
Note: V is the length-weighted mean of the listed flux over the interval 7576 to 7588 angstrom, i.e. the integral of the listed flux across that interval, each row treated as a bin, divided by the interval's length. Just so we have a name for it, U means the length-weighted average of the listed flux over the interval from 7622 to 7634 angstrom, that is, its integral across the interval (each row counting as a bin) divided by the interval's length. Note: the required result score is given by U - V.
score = 0.0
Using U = 16.2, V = 16.2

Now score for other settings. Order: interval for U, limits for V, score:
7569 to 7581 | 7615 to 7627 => 0.6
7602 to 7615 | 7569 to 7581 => -0.9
